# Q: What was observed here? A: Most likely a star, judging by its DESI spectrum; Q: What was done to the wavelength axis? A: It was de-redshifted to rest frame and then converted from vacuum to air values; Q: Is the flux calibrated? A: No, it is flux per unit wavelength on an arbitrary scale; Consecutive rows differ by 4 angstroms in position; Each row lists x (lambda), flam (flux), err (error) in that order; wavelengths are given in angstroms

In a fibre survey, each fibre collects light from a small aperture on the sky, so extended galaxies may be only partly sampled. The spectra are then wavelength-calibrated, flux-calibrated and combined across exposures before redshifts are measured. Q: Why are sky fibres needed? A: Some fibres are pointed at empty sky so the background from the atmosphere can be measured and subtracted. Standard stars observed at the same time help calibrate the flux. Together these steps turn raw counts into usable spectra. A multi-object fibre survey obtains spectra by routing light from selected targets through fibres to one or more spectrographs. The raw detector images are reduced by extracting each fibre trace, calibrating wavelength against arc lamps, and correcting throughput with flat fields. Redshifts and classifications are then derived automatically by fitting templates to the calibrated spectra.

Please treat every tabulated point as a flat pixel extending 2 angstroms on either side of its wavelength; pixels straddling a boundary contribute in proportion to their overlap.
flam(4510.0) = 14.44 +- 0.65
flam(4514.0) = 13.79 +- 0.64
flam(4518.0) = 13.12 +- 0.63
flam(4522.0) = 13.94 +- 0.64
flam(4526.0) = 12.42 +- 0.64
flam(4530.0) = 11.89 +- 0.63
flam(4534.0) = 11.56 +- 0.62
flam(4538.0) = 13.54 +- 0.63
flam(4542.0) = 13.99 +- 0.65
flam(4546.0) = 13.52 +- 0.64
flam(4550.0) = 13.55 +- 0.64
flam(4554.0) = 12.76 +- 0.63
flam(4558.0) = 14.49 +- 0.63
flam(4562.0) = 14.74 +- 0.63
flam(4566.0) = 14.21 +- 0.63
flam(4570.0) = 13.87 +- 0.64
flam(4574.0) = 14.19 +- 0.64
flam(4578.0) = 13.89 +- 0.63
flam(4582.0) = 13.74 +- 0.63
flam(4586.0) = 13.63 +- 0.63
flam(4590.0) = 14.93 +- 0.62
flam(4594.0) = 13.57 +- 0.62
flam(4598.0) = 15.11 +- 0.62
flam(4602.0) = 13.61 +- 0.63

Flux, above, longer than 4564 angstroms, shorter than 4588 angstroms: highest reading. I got 14.21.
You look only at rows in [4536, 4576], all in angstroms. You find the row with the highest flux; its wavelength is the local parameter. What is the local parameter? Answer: 4562.0 angstroms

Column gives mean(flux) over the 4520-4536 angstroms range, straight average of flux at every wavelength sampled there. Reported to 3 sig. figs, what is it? 12.5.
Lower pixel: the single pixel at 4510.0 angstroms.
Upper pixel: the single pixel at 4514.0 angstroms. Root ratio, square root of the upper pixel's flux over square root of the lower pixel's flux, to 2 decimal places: 0.98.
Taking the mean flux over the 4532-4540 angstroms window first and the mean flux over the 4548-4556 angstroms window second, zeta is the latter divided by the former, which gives 1.048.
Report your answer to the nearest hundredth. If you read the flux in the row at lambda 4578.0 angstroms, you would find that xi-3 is 13.89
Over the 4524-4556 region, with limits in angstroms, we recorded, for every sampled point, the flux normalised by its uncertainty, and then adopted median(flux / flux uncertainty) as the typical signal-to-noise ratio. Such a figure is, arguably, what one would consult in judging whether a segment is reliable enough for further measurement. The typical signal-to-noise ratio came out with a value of 20.7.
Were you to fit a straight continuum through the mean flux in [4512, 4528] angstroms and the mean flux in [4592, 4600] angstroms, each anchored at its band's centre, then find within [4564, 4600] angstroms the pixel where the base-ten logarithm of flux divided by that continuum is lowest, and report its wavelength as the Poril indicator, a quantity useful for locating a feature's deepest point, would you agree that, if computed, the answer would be 4594.0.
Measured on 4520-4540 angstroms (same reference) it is 4534.0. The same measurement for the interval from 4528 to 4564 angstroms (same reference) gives 4534.0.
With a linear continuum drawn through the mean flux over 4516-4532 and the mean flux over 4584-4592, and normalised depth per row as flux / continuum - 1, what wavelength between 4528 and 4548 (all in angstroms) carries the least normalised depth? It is 4534.0 angstroms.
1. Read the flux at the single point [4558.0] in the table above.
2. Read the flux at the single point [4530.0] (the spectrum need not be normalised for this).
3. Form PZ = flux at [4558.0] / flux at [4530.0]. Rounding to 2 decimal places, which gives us 1.22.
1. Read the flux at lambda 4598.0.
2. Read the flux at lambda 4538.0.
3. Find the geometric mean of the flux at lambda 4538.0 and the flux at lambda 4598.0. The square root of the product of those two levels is 14.3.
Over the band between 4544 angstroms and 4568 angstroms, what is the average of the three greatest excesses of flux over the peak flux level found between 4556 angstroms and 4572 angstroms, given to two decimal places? -0.26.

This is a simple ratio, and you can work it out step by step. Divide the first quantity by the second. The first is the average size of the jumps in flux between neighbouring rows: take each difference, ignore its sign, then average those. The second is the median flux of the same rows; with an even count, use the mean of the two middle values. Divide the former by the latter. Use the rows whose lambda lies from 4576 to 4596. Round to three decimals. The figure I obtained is 0.053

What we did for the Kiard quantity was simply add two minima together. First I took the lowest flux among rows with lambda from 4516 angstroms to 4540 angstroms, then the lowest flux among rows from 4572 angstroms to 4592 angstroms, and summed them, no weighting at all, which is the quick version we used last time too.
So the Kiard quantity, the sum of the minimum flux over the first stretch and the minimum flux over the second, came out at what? 25.2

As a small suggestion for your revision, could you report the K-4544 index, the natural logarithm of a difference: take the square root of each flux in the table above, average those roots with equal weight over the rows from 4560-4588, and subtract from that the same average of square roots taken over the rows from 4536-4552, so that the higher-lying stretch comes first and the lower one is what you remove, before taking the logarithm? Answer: -3.0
